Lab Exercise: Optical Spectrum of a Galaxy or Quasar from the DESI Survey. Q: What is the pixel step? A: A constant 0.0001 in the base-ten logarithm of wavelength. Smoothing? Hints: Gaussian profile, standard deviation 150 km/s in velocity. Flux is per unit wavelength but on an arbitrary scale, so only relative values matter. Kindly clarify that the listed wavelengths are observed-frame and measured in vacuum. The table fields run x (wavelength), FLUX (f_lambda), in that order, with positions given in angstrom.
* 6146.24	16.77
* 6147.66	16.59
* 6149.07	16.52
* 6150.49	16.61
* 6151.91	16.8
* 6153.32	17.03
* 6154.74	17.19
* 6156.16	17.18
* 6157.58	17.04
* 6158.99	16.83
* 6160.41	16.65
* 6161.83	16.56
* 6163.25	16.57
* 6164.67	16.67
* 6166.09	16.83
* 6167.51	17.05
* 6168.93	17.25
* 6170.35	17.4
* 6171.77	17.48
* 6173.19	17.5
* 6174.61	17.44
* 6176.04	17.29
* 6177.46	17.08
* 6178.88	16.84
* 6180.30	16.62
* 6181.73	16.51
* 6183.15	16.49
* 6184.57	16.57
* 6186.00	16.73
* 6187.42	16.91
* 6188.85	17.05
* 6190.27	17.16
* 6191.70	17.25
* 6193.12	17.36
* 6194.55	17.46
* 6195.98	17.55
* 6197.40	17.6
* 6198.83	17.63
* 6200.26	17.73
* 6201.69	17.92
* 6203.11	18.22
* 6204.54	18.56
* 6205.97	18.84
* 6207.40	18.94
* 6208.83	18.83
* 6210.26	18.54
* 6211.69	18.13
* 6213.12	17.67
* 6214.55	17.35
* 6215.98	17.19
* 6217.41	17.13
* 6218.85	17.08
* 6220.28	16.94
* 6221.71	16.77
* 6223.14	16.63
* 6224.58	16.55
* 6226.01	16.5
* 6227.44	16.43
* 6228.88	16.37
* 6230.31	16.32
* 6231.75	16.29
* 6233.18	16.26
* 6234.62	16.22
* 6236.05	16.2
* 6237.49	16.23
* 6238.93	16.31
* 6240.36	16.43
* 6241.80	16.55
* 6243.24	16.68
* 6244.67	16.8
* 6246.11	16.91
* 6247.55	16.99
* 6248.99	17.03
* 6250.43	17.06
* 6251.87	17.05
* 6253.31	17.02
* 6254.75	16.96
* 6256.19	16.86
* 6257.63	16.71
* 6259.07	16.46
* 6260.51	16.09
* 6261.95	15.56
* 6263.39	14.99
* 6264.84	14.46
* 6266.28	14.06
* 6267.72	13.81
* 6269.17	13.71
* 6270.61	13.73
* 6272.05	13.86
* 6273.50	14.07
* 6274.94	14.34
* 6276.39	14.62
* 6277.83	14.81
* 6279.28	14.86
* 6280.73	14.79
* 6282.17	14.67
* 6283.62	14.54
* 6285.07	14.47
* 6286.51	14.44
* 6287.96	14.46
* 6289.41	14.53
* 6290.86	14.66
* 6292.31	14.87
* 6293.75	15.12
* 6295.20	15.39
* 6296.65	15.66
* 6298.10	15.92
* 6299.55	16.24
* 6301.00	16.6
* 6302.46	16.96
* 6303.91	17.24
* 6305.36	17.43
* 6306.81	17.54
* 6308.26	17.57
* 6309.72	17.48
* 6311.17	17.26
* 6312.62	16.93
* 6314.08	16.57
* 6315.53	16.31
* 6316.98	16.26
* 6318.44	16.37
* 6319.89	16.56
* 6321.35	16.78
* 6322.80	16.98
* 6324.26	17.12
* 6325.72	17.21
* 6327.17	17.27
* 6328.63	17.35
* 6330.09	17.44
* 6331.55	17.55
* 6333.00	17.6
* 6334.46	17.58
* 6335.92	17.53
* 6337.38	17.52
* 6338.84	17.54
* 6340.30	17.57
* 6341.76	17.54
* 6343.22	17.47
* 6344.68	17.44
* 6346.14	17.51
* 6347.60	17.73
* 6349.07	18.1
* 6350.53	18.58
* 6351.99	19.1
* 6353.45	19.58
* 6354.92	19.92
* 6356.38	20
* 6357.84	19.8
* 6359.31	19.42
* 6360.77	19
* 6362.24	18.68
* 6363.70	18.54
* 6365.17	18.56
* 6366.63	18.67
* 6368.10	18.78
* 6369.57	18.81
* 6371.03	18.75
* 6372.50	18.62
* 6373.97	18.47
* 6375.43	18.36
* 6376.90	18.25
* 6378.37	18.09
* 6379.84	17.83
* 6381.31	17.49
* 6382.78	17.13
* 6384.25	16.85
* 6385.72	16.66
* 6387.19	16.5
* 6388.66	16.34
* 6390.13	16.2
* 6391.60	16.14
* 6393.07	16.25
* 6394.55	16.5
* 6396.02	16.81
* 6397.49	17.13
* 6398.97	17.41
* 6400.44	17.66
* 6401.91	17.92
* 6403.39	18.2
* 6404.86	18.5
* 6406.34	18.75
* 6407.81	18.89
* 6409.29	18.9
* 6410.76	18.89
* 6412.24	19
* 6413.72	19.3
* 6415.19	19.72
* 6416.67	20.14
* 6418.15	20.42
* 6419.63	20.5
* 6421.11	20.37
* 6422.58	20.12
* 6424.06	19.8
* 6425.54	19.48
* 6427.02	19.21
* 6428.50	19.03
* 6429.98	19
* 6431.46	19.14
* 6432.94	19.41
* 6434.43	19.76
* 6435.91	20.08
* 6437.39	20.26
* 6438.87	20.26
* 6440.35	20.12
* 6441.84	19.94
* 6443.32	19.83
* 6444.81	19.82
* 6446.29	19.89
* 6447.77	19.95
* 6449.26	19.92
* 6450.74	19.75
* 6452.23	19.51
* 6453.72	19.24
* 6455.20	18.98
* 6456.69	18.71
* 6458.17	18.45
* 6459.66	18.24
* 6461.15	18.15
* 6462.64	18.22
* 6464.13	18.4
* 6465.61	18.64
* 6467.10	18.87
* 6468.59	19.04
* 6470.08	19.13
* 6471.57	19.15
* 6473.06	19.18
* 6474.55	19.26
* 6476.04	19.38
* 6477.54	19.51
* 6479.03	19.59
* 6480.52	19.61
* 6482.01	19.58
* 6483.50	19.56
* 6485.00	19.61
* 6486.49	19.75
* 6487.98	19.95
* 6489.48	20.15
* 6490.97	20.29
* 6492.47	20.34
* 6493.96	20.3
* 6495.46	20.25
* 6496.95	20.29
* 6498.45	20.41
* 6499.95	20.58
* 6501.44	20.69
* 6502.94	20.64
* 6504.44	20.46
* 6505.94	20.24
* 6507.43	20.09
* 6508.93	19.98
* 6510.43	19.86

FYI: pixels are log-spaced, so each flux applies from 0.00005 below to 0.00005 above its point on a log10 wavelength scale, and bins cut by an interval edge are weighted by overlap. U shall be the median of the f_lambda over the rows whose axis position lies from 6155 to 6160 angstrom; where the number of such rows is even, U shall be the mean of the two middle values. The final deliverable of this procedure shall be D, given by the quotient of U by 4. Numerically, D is 4.26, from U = 17.0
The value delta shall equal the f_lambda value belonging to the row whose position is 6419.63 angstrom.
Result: 20.5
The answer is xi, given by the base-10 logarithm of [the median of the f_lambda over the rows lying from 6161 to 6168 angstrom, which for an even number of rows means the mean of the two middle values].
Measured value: 1.22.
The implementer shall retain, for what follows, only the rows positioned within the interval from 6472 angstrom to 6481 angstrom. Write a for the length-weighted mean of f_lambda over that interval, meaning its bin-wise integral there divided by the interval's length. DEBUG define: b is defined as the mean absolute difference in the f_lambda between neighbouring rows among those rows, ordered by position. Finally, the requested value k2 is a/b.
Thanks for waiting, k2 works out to 226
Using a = 19.4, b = 0.09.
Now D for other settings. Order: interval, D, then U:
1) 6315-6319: 4.08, 16.3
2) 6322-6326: 4.28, 17.1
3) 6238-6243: 4.11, 16.4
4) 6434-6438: 5.02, 20.1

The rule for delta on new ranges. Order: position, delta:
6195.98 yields 17.55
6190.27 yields 17.16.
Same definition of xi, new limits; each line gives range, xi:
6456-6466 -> 1.26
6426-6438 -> 1.29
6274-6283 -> 1.17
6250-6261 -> 1.23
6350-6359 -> 1.29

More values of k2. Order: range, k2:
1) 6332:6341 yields 676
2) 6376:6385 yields 63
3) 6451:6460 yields 75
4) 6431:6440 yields 89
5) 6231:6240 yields 406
